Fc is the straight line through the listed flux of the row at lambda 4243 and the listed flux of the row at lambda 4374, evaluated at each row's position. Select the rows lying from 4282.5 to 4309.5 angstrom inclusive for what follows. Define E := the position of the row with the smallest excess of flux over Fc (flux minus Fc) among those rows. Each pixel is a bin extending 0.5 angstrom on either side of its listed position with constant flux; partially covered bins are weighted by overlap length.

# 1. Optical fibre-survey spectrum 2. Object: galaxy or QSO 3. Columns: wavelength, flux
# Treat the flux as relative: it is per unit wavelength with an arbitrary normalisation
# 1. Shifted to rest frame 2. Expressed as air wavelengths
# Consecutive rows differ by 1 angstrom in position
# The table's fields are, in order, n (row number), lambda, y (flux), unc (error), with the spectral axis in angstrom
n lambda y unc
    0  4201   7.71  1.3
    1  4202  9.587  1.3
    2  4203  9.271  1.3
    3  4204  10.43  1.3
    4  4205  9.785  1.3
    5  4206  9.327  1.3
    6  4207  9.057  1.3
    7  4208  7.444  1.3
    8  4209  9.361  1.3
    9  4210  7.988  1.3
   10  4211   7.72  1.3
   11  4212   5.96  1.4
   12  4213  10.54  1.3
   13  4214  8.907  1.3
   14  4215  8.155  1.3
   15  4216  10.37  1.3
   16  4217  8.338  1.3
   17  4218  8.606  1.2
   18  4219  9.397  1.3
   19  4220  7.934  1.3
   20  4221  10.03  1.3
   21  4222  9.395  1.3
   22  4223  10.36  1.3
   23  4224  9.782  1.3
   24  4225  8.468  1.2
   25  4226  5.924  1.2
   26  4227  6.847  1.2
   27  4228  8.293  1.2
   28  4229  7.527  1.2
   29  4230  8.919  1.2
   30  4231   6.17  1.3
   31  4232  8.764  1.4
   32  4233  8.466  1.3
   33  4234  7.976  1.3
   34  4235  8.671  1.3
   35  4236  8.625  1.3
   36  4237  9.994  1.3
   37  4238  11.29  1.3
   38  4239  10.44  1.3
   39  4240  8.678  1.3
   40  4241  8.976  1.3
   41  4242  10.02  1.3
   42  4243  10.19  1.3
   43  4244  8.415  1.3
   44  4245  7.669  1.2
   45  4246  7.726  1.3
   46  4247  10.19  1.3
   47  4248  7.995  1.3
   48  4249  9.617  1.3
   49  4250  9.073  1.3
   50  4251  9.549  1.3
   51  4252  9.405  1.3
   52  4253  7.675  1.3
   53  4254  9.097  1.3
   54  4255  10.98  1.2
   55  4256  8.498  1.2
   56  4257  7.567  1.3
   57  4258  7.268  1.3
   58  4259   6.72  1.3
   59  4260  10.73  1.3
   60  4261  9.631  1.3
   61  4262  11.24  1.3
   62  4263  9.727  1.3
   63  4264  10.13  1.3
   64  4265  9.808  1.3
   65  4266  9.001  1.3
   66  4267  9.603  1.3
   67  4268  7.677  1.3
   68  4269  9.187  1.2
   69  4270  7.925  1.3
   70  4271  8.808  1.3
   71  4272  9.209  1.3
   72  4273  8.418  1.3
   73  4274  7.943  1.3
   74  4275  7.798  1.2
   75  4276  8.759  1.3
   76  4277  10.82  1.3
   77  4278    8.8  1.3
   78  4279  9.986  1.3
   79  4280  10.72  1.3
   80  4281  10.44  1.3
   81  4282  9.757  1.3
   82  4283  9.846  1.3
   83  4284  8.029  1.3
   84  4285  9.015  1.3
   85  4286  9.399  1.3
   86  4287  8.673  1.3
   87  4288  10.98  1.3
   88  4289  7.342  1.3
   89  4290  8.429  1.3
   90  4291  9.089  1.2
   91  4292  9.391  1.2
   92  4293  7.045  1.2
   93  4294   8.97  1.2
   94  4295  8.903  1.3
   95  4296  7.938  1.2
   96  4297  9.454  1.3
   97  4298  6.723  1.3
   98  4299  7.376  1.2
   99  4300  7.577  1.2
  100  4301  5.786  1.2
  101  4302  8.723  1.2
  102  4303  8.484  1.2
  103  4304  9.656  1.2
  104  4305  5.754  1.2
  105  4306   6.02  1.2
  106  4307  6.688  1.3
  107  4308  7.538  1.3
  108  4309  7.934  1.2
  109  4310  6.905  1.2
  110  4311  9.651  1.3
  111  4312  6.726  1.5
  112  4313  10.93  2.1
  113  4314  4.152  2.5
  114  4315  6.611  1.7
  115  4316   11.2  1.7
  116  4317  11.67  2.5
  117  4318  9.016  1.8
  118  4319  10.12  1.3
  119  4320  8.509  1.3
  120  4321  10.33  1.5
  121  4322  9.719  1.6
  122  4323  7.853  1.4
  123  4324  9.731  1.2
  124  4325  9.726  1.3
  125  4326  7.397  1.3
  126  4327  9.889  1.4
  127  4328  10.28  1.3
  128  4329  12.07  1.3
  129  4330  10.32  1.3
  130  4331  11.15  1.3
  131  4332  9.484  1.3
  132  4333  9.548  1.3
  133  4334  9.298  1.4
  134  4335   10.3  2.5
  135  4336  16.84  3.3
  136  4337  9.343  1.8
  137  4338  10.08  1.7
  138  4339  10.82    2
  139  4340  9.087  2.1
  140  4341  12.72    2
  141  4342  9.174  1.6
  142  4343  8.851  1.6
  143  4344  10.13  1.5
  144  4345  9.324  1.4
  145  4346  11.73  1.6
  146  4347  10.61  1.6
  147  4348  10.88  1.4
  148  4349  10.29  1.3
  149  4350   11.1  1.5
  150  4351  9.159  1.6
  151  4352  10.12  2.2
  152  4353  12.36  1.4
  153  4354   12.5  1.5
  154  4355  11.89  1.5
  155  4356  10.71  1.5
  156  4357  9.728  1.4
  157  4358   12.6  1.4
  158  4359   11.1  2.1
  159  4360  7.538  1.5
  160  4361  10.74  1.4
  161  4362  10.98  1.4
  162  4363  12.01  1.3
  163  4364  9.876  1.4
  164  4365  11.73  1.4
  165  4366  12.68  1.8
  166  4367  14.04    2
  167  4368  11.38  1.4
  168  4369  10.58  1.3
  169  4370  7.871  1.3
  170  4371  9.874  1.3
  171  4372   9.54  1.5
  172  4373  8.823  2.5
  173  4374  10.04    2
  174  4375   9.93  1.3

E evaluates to 4305 angstrom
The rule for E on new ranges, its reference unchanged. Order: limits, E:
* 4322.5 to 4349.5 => 4326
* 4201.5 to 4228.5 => 4226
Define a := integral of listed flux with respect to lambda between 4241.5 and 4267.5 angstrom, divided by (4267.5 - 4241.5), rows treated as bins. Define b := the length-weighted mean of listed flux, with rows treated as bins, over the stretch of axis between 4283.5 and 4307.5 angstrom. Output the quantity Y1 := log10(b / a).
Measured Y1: -0.05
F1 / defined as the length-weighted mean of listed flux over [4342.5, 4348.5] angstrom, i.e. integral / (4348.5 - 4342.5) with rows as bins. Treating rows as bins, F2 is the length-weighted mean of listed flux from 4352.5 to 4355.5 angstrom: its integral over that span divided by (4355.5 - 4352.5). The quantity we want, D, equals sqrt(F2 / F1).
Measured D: 1.09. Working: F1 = 10.3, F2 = 12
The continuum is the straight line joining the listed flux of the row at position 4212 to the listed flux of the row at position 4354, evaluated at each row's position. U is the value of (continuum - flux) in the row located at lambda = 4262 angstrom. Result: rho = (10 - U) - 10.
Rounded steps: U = -3.0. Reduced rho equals 3.0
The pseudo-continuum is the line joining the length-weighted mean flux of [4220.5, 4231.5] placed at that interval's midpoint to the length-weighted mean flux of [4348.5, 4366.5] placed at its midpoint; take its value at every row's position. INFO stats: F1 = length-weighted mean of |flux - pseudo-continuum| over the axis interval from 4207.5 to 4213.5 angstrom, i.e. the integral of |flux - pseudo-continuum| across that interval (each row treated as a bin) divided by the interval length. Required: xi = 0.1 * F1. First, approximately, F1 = 1.13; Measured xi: 0.113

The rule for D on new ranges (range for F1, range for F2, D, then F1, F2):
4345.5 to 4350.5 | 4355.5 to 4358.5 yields 1.00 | 10.9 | 11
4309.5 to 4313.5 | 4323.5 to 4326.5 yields 1.02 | 8.6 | 9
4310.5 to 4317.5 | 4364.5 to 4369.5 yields 1.18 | 8.7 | 12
